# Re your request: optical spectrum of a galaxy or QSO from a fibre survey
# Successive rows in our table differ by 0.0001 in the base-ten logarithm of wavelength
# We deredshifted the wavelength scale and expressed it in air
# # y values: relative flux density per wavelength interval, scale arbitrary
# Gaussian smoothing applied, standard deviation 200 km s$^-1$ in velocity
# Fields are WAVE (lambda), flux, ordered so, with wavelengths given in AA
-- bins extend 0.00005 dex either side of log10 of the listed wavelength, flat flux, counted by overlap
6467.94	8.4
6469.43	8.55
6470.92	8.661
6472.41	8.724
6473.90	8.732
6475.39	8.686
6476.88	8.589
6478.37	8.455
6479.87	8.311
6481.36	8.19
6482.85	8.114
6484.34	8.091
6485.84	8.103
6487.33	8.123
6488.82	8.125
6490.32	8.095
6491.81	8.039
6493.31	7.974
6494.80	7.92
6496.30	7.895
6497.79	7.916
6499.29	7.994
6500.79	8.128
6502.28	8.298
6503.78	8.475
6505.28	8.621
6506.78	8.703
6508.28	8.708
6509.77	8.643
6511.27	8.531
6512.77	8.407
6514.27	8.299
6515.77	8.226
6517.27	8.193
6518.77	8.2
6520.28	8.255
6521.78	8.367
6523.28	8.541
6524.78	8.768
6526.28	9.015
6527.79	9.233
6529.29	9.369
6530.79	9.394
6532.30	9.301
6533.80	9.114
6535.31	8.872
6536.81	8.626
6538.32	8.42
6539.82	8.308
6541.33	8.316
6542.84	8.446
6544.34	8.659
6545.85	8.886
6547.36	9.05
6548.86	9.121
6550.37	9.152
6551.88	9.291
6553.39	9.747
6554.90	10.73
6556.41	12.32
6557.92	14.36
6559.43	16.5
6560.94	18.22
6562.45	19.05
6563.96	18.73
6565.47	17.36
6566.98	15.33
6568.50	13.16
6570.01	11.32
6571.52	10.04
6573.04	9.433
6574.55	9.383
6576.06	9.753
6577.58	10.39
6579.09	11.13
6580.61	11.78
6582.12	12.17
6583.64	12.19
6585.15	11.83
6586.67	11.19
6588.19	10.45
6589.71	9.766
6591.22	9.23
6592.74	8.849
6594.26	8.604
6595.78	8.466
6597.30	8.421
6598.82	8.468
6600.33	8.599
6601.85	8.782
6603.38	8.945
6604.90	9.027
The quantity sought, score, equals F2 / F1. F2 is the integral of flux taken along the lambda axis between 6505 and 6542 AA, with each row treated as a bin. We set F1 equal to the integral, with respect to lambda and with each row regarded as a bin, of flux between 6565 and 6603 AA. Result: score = 0.80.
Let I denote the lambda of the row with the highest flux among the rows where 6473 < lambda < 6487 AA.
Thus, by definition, 6473.90 AA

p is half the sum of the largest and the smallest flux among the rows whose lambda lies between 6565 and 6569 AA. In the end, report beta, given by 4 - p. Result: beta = -11.3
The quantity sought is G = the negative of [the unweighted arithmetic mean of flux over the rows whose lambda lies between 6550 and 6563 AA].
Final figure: -13.3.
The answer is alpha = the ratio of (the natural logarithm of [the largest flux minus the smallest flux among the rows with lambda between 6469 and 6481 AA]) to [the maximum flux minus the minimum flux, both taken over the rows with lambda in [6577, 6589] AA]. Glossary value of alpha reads -0.48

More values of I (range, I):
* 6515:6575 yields 6562.45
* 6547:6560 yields 6559.43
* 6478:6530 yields 6529.29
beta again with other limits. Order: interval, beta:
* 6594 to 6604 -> -4.7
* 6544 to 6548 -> -4.9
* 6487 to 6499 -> -4.0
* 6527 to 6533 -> -5.3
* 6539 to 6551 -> -4.7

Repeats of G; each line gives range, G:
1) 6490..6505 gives -8.1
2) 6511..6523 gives -8.3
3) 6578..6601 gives -10.1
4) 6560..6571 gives -16.2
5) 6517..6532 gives -8.7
